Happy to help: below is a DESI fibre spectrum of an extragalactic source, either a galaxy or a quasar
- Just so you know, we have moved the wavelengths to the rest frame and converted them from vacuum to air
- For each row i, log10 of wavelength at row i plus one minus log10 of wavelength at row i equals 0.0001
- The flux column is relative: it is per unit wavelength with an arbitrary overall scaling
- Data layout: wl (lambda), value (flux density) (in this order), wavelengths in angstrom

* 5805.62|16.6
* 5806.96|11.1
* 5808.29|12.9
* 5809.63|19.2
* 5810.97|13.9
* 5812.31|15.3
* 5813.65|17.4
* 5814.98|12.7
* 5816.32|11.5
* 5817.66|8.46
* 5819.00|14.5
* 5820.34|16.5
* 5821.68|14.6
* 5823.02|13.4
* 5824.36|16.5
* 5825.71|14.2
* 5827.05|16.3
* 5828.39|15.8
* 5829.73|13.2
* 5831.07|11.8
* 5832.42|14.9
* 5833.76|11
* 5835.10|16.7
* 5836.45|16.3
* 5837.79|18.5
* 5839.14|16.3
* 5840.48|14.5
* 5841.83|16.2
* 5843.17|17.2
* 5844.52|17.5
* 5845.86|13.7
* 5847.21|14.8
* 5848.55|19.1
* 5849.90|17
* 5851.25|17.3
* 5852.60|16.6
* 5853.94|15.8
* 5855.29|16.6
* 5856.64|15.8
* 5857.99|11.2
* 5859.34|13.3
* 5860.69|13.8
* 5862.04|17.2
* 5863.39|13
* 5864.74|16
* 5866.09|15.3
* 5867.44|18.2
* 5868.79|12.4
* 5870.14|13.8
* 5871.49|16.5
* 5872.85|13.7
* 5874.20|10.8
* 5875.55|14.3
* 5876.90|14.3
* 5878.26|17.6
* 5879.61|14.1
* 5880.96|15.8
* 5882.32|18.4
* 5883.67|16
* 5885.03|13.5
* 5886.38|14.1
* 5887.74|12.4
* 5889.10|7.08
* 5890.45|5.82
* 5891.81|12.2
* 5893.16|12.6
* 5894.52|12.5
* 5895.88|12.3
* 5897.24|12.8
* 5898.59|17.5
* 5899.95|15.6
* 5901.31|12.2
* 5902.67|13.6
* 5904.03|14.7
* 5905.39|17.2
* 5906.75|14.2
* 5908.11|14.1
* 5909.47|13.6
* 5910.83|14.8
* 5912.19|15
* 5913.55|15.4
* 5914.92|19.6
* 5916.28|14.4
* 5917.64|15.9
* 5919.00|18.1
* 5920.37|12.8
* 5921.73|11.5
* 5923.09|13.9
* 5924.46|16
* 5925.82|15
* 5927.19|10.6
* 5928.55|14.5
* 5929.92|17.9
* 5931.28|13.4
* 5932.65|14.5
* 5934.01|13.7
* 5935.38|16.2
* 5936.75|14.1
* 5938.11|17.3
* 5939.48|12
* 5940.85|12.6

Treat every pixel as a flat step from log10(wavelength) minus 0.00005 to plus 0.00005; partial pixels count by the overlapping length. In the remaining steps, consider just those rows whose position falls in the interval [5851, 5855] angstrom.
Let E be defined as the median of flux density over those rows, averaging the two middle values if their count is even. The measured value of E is 16.6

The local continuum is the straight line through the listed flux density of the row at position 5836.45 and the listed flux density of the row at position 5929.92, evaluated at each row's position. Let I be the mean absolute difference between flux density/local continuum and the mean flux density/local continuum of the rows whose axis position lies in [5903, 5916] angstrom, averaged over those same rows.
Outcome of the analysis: 0.076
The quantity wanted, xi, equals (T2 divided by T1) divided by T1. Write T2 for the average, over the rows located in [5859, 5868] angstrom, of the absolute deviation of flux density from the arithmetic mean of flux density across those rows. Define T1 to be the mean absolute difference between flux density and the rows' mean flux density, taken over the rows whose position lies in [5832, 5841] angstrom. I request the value 0.56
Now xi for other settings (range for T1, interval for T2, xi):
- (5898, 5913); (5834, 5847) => 0.80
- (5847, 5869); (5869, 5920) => 0.64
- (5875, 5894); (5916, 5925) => 0.29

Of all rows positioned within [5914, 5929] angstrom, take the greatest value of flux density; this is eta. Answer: 19.6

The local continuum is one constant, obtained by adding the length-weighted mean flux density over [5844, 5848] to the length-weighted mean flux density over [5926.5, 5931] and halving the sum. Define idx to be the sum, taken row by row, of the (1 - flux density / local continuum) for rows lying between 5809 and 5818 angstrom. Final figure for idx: 0.36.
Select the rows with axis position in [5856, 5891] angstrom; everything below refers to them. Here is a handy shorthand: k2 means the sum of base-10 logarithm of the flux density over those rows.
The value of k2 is 29.5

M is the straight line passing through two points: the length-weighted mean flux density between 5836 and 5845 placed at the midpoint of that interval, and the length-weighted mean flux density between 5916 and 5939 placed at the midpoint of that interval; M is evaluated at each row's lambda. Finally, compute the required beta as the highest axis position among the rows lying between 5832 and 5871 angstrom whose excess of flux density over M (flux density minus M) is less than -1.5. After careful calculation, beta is 5870.14 angstrom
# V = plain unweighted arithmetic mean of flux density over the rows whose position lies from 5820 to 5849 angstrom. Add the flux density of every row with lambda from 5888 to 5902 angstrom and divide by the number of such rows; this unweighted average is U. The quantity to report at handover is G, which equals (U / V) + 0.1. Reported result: 0.88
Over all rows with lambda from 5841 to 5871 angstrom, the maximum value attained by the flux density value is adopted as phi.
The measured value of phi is 19.1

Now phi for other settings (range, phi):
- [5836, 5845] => 18.5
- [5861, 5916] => 19.6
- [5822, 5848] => 18.5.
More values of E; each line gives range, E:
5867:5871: 13.8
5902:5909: 14.2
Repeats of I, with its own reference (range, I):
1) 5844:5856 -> 0.069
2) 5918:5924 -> 0.114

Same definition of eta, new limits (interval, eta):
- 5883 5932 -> 19.6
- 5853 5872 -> 18.2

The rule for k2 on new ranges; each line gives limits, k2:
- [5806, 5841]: 30.0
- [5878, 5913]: 29.4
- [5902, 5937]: 30.3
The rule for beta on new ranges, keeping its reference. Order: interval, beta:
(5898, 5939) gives 5927.19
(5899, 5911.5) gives 5902.67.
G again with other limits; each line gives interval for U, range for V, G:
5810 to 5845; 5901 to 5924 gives 1.10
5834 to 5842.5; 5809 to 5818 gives 1.27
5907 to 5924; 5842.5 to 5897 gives 1.13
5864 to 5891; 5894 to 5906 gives 1.08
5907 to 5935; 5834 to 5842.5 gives 1.00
